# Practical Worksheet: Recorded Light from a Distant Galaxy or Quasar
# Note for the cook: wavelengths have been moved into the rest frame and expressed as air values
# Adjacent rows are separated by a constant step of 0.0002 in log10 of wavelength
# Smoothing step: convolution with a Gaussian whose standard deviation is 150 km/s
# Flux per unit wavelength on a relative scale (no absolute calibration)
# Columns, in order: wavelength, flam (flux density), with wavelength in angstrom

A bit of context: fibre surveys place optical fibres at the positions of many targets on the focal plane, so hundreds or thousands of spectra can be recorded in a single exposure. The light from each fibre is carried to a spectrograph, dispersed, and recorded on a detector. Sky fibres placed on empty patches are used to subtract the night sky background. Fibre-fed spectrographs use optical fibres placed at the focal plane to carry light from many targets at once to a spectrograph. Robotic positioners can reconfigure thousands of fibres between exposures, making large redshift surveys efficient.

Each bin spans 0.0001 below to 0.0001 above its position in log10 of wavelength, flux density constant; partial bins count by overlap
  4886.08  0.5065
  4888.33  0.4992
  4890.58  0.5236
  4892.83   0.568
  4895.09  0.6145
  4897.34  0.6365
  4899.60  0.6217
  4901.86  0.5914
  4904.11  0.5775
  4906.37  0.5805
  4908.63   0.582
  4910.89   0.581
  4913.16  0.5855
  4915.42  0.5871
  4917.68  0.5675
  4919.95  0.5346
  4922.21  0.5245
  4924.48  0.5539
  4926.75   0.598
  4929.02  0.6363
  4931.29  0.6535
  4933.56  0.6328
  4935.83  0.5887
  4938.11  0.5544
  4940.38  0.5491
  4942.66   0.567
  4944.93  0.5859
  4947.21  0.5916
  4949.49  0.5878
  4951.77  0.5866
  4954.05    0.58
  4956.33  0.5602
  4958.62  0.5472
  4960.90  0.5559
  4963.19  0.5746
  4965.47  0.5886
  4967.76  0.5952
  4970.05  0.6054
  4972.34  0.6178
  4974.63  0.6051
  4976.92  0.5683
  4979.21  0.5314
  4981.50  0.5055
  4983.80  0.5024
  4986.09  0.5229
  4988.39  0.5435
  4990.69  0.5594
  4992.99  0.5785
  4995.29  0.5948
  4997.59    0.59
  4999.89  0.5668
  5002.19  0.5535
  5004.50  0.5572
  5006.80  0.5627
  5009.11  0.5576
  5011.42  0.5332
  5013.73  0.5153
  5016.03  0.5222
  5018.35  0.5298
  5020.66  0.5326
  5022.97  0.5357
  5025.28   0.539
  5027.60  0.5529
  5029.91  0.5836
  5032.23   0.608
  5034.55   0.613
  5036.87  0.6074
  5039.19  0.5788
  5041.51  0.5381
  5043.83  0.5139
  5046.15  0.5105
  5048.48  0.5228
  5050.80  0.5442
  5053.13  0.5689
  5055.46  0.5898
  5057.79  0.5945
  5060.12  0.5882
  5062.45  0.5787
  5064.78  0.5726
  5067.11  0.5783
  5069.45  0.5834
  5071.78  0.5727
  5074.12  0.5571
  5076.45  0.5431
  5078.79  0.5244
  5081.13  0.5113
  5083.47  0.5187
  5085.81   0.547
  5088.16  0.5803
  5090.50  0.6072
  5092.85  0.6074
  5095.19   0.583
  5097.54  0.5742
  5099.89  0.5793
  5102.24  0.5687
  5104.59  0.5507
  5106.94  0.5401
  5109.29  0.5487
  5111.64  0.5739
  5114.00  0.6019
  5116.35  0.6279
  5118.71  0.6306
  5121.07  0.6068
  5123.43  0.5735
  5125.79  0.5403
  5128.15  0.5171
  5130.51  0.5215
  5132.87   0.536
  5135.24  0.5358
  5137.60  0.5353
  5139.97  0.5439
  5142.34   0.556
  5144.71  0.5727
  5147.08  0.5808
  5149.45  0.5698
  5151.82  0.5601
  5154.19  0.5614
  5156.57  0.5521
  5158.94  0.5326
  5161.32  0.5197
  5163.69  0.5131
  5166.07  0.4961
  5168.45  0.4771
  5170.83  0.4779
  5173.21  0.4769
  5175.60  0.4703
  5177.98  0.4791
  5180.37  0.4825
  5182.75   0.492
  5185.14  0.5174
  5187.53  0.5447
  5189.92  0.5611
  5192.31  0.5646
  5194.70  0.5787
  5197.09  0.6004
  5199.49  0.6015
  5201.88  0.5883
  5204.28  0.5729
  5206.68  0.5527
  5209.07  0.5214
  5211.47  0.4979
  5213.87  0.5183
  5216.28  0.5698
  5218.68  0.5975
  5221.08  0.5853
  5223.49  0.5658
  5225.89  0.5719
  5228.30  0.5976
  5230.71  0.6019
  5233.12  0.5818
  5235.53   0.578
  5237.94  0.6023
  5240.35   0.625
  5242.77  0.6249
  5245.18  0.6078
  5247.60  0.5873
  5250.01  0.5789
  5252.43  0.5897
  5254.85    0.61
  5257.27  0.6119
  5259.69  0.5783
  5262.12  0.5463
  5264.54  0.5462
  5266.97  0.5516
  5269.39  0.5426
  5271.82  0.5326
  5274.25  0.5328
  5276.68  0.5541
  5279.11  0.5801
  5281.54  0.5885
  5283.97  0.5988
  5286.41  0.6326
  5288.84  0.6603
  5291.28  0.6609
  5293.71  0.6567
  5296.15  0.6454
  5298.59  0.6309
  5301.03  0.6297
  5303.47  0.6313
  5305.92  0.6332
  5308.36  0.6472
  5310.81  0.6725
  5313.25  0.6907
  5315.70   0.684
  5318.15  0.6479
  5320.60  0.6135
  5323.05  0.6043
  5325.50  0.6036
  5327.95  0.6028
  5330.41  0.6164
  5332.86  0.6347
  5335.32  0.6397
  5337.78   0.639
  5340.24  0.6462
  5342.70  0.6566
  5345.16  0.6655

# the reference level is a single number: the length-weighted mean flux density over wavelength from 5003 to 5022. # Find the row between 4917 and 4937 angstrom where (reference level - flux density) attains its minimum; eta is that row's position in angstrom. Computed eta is 4931.29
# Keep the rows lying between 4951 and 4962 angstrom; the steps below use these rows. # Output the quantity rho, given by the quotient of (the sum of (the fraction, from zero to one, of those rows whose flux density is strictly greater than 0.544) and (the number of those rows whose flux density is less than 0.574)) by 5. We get 0.80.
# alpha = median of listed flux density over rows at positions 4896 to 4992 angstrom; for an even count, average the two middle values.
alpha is 0.581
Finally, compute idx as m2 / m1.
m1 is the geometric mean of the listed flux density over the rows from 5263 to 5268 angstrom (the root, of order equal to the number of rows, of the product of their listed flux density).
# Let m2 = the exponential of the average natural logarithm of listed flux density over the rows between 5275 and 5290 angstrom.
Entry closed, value 1.10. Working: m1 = 0.549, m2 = 0.601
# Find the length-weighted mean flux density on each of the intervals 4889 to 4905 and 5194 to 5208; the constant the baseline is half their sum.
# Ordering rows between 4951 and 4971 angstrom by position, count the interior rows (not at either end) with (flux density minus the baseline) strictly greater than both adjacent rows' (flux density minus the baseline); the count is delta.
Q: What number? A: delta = 0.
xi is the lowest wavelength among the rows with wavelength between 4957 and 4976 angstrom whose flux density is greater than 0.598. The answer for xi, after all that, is 4970.05 angstrom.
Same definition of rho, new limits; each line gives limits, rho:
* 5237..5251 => 0.20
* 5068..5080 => 0.92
